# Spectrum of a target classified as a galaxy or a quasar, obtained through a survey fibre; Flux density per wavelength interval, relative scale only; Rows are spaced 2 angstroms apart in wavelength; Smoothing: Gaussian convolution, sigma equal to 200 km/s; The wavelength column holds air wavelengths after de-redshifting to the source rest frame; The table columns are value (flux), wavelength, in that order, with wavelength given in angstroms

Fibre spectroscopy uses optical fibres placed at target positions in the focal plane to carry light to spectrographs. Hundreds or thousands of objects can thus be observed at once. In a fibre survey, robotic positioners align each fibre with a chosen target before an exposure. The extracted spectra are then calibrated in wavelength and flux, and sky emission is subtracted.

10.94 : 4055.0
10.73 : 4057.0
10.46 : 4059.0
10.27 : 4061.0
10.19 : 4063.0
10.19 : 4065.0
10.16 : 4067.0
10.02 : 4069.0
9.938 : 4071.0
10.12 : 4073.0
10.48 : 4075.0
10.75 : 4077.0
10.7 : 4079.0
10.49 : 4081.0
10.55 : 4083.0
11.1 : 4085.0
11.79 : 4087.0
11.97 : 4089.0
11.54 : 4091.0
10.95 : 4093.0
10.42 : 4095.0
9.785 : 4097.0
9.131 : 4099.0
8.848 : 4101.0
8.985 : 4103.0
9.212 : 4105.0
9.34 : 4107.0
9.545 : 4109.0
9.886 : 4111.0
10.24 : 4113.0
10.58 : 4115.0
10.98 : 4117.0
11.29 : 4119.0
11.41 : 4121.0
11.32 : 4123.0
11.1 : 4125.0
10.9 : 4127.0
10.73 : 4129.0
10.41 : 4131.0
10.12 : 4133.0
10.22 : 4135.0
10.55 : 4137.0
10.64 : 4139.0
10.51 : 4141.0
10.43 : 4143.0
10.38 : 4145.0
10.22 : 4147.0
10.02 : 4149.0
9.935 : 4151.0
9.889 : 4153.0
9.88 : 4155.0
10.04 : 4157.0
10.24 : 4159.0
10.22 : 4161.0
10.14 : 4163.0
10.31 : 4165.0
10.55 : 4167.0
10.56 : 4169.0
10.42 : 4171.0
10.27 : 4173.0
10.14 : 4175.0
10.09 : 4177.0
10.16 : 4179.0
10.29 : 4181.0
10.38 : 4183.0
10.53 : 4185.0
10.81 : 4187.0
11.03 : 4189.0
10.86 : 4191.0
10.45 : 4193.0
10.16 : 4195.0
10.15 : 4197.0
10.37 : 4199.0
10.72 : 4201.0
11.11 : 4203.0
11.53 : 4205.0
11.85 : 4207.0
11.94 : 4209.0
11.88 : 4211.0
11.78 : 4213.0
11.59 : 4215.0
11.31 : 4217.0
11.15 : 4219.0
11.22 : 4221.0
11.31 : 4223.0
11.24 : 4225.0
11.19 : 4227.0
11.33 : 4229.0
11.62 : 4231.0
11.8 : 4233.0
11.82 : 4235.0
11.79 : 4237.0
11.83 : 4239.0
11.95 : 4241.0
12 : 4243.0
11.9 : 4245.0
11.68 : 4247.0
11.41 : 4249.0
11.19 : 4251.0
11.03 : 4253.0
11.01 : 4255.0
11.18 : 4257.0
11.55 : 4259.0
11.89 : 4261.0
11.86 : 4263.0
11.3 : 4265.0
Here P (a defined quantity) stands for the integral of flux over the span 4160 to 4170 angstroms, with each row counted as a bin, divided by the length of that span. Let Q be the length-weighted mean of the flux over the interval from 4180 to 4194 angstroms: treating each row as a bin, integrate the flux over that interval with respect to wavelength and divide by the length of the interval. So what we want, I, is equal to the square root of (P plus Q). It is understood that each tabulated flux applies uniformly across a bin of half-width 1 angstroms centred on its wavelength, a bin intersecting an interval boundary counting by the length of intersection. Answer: 4.58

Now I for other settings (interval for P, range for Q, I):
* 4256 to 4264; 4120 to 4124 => 4.79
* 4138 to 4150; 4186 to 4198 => 4.58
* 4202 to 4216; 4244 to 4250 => 4.83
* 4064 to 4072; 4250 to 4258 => 4.60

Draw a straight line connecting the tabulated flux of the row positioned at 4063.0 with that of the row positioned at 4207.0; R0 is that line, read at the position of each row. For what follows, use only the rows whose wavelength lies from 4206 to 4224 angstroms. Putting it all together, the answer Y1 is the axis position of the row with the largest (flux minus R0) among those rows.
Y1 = 4209.0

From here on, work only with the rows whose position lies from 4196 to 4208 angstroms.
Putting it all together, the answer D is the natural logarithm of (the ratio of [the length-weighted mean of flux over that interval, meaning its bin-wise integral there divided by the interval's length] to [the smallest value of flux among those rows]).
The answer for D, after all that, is 0.076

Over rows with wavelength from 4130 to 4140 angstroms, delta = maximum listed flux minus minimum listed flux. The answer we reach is 0.5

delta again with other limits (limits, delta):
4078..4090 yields 1.5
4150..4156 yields 0.1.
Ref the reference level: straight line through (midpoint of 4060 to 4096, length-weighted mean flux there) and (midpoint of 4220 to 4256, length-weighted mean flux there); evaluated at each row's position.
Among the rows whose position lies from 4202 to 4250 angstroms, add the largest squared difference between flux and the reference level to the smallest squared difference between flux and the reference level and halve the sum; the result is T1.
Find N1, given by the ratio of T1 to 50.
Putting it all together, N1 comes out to 0.003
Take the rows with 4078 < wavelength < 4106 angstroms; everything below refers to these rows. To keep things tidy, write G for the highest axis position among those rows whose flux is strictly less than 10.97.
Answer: 4105.0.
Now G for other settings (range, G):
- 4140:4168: 4167.0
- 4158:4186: 4185.0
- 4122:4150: 4149.0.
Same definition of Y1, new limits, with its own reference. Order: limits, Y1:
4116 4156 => 4121.0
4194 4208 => 4207.0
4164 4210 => 4209.0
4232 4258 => 4243.0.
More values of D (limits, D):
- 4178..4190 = 0.036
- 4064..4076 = 0.021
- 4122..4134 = 0.062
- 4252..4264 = 0.037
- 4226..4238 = 0.035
